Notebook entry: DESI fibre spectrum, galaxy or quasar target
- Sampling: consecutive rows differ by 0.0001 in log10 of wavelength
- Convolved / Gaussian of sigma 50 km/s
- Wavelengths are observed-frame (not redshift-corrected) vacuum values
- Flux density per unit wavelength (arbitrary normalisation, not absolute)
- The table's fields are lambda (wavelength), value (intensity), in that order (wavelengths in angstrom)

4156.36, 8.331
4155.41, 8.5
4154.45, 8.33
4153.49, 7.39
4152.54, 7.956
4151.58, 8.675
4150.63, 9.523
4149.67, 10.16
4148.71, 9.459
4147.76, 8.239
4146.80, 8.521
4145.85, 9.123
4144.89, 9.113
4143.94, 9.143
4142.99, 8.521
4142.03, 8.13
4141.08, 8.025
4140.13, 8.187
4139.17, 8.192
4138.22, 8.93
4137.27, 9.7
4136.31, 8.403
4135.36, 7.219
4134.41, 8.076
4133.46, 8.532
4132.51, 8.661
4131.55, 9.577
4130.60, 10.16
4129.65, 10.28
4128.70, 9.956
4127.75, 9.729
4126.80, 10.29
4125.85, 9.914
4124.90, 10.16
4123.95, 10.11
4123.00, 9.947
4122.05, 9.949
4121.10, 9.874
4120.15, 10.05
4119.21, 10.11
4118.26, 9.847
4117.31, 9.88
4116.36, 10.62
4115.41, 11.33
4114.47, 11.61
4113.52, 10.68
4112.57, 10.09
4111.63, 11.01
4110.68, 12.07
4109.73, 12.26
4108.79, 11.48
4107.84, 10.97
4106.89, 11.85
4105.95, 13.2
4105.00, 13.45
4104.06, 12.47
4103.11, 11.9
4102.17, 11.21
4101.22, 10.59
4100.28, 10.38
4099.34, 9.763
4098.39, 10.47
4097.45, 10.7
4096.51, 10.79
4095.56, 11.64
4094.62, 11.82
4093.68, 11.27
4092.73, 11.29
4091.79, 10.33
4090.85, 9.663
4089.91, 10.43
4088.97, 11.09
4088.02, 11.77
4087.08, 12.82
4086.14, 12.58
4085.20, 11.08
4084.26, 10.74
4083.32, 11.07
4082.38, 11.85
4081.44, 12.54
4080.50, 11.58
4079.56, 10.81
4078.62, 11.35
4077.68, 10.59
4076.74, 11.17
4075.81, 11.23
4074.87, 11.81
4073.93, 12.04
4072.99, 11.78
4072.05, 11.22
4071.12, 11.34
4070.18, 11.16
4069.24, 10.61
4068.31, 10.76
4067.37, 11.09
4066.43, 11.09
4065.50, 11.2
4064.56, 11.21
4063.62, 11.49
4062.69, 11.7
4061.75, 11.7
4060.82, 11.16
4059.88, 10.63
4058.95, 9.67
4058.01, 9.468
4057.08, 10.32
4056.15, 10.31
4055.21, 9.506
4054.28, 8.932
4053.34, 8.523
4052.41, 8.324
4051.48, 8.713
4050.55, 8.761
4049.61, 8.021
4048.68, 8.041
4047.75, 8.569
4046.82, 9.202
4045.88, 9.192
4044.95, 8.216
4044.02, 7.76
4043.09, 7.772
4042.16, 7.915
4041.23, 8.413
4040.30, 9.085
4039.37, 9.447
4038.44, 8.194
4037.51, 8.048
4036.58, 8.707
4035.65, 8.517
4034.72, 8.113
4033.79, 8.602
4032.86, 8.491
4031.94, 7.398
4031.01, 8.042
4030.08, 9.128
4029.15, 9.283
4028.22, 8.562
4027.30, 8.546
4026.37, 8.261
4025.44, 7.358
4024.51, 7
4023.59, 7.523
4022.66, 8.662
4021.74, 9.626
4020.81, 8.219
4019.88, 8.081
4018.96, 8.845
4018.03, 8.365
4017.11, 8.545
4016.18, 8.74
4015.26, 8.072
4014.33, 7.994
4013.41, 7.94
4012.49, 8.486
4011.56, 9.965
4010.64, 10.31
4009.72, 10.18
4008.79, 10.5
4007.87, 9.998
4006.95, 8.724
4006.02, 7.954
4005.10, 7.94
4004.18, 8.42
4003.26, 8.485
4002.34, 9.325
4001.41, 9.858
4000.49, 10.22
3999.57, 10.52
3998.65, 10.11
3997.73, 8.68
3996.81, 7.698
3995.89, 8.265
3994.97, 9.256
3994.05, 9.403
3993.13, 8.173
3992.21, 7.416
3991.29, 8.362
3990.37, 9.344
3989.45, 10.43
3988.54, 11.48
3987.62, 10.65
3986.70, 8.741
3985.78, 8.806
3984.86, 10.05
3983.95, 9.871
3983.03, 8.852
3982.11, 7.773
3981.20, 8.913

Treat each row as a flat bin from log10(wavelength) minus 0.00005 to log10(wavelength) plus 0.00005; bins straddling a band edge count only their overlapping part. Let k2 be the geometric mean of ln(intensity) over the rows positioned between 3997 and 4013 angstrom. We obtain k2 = 2.23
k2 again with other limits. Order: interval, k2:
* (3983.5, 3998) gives 2.21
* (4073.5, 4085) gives 2.43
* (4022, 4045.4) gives 2.11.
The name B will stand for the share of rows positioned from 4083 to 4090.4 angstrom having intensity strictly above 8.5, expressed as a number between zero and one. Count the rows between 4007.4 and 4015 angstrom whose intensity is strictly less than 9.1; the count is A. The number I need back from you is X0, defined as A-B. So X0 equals 2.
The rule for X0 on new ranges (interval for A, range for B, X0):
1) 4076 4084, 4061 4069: -1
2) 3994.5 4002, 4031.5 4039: 3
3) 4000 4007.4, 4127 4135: 4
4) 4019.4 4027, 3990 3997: 7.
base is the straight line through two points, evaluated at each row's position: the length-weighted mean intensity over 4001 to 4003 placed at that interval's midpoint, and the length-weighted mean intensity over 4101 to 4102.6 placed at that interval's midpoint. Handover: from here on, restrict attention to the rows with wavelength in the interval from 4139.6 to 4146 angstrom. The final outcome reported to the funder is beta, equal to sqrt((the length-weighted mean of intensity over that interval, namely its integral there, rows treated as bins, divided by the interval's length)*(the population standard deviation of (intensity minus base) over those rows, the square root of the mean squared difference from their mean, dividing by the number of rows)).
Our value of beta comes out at 2.0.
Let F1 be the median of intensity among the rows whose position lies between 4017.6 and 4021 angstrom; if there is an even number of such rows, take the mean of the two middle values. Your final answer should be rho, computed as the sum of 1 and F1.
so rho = 9.3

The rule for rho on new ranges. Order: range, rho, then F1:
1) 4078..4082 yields 12.5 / 11.5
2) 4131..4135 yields 9.6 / 8.6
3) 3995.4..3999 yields 9.5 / 8.5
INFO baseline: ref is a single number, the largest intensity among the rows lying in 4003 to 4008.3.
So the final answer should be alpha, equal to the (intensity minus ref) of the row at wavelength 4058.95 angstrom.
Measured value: -0.3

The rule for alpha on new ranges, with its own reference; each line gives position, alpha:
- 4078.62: 1.4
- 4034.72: -1.9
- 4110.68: 2.1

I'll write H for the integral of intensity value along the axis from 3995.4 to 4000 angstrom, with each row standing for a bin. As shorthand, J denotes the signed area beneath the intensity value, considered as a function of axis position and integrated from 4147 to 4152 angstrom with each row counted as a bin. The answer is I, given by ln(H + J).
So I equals 4.47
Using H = 41.6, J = 45.9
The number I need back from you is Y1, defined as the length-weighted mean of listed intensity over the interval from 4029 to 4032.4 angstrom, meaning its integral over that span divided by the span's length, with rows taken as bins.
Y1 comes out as 8.4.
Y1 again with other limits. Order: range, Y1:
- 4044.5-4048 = 8.8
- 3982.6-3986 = 9.4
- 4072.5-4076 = 11.7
